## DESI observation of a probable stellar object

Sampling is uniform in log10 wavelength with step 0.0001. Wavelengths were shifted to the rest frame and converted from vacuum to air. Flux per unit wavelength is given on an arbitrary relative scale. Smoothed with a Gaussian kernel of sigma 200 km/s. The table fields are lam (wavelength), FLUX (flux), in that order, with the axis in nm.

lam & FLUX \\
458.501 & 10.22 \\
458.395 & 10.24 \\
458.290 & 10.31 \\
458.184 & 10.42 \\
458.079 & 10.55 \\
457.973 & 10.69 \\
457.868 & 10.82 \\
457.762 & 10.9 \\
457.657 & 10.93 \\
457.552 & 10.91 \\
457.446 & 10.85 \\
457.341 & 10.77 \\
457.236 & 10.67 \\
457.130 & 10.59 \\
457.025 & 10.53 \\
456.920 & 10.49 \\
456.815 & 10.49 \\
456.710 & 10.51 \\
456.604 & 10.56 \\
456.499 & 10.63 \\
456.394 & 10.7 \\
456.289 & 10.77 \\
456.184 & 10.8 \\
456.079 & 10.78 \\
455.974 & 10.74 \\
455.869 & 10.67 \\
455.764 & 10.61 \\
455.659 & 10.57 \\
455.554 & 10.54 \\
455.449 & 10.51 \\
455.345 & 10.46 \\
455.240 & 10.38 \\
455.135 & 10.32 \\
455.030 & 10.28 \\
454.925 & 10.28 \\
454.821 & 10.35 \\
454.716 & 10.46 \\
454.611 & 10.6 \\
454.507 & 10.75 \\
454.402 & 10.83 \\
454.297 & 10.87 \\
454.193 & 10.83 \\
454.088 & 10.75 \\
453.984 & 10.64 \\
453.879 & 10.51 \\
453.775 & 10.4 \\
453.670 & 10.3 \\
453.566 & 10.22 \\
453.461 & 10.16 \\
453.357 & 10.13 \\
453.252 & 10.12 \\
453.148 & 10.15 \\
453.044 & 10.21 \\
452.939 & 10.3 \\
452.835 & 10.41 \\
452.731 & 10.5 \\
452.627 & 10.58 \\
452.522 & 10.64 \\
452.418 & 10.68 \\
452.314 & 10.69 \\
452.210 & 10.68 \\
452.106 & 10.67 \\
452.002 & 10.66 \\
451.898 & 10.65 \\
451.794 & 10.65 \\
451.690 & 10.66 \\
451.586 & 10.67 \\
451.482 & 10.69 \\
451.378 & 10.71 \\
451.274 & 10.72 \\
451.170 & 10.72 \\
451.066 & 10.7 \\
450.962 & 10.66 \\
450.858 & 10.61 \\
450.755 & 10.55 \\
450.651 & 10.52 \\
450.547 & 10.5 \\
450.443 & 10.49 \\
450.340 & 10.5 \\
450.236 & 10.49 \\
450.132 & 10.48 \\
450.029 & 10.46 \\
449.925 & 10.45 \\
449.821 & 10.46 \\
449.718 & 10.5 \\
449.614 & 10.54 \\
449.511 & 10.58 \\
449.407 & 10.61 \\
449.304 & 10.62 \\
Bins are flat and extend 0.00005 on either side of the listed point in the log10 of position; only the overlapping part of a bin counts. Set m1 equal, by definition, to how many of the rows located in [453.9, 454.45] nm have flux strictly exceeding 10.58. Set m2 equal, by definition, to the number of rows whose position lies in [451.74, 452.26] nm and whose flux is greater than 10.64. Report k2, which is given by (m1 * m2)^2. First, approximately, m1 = 5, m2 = 5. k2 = 625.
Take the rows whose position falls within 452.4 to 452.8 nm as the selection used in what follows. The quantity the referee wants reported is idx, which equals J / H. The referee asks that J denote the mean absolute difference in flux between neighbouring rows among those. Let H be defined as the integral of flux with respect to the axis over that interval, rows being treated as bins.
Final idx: 0.0142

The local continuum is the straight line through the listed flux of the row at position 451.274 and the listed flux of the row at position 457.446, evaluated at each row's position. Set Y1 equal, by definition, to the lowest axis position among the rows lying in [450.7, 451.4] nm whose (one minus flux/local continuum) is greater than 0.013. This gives 450.755 nm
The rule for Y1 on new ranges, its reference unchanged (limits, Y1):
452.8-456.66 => 452.835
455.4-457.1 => 455.449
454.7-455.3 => 454.716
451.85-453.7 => 452.627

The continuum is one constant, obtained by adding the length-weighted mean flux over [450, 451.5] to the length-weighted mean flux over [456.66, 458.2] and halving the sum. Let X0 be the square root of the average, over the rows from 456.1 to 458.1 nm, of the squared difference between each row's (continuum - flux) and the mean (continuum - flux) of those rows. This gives 0.15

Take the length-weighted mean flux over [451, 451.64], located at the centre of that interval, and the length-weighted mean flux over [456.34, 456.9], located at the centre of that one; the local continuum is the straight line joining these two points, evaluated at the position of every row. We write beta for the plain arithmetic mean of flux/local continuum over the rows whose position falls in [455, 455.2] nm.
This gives 0.97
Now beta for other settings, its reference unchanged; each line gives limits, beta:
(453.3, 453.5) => 0.95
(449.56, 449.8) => 0.98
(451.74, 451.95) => 1.00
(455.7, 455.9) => 1.00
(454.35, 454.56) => 1.02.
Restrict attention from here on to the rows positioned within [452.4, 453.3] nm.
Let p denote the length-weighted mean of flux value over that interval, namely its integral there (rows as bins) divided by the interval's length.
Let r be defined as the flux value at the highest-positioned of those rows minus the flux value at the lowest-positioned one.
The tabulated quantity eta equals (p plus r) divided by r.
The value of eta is -18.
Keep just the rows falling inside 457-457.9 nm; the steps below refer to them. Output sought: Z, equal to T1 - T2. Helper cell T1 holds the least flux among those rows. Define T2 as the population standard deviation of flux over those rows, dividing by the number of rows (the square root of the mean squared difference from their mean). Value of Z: 10.39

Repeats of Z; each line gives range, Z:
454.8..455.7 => 10.17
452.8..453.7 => 10.03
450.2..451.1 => 10.41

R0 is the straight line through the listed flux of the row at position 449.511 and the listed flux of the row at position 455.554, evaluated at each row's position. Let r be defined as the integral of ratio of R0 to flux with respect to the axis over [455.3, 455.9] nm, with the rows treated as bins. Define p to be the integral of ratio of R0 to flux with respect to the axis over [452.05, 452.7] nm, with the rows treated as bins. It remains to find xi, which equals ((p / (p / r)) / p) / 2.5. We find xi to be 0.372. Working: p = 0.64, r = 0.600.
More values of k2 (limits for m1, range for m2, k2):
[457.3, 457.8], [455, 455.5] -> 0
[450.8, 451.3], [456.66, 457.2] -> 0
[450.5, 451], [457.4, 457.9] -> 100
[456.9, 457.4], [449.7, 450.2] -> 0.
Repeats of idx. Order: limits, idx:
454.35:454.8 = 0.0258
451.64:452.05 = 0.0015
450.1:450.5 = 0.0024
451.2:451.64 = 0.0035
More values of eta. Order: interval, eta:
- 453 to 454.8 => 43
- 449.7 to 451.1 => 54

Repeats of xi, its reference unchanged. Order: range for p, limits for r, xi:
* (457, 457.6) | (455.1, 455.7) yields 0.411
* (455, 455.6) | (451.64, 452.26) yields 0.405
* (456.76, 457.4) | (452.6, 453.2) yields 0.385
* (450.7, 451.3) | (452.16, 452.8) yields 0.428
